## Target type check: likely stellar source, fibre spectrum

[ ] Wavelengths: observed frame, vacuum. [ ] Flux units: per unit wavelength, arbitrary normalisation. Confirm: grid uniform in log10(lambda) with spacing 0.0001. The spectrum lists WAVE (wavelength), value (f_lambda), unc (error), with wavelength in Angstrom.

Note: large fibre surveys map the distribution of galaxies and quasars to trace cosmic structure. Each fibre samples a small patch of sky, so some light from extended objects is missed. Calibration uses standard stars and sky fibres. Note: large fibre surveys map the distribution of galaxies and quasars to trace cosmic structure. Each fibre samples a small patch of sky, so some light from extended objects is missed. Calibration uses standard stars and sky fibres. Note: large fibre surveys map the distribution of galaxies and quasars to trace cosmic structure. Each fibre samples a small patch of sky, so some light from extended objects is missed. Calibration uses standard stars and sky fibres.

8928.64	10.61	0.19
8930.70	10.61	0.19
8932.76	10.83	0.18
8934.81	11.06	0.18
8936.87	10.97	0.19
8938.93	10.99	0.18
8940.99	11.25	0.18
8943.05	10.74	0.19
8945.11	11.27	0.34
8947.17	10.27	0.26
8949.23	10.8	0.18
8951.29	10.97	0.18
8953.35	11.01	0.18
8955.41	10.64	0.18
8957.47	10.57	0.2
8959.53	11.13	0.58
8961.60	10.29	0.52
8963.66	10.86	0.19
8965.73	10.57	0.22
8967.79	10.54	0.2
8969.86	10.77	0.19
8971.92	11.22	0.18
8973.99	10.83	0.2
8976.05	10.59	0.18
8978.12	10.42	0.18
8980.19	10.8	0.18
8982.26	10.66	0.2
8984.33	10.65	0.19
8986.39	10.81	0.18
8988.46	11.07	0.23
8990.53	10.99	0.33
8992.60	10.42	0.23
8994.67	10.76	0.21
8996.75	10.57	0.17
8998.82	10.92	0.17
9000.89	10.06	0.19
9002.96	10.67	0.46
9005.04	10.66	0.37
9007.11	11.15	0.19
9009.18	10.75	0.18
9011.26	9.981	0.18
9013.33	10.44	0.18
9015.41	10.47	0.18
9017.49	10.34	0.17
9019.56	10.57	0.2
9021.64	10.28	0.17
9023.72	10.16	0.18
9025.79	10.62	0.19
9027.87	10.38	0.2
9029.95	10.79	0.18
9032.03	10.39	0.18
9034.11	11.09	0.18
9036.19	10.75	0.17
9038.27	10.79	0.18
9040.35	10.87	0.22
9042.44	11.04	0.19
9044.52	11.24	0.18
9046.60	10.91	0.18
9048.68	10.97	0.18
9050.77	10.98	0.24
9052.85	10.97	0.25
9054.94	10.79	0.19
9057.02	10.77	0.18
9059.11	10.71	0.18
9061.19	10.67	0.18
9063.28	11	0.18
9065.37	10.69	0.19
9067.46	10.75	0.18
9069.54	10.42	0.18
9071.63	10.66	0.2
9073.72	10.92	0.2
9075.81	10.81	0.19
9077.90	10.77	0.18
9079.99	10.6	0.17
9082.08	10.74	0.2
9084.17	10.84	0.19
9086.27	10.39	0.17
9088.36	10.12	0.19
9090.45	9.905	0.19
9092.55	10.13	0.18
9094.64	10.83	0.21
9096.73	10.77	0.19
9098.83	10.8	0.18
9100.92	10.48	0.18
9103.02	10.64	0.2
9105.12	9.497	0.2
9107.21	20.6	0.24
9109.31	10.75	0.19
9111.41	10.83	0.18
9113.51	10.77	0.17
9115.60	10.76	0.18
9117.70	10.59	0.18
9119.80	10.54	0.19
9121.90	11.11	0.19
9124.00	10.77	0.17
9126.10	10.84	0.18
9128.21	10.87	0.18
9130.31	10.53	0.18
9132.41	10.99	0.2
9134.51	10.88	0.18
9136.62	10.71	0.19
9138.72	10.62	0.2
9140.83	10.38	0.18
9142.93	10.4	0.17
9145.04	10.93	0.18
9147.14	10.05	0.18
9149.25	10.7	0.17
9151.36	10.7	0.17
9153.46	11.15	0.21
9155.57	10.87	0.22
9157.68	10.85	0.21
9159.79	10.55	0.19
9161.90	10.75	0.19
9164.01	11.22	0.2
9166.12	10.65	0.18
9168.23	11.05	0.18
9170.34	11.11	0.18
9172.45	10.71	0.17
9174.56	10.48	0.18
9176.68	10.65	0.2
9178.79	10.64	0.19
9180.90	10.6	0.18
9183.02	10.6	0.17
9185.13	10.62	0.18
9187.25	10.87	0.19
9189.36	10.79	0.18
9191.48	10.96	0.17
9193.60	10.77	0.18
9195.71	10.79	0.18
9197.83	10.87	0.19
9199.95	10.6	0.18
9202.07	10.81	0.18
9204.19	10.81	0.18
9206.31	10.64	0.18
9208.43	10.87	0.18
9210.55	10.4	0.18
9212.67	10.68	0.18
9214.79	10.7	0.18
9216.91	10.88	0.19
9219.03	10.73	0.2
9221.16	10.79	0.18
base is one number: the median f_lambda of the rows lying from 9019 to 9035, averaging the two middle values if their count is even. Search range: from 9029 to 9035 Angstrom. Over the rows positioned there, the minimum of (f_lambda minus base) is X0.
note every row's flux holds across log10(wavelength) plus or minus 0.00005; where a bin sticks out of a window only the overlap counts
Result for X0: -0.09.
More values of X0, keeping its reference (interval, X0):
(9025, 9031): -0.10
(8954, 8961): 0.09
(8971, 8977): 0.11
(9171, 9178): 0.00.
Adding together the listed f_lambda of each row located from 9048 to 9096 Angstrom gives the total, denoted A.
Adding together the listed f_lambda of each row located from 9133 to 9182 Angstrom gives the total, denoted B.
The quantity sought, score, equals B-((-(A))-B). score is 739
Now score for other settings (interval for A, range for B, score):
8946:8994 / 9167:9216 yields 741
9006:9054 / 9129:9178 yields 740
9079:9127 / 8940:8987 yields 749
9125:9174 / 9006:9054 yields 739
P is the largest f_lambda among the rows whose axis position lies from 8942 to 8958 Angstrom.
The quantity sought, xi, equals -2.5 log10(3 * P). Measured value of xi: -3.82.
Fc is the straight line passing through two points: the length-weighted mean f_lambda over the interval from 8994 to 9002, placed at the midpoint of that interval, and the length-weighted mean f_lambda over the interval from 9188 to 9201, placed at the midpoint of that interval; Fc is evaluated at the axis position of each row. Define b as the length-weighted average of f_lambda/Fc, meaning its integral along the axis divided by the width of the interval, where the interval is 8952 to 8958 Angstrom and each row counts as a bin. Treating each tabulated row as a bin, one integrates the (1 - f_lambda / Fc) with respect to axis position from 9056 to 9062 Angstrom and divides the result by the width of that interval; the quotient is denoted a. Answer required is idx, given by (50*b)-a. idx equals 51.2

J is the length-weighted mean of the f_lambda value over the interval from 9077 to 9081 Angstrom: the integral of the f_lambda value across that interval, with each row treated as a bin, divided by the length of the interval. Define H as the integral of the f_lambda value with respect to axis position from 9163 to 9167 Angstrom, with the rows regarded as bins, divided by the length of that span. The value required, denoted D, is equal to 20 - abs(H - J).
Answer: 19.7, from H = 10.9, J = 10.7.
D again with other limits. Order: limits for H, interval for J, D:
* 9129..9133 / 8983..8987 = 20.0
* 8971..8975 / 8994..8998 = 19.6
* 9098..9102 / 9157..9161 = 20.0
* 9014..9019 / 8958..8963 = 19.7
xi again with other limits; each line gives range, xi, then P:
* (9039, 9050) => -3.82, 11.24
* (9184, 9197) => -3.79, 10.96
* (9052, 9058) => -3.79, 10.97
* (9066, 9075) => -3.79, 10.92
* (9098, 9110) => -4.48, 20.6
